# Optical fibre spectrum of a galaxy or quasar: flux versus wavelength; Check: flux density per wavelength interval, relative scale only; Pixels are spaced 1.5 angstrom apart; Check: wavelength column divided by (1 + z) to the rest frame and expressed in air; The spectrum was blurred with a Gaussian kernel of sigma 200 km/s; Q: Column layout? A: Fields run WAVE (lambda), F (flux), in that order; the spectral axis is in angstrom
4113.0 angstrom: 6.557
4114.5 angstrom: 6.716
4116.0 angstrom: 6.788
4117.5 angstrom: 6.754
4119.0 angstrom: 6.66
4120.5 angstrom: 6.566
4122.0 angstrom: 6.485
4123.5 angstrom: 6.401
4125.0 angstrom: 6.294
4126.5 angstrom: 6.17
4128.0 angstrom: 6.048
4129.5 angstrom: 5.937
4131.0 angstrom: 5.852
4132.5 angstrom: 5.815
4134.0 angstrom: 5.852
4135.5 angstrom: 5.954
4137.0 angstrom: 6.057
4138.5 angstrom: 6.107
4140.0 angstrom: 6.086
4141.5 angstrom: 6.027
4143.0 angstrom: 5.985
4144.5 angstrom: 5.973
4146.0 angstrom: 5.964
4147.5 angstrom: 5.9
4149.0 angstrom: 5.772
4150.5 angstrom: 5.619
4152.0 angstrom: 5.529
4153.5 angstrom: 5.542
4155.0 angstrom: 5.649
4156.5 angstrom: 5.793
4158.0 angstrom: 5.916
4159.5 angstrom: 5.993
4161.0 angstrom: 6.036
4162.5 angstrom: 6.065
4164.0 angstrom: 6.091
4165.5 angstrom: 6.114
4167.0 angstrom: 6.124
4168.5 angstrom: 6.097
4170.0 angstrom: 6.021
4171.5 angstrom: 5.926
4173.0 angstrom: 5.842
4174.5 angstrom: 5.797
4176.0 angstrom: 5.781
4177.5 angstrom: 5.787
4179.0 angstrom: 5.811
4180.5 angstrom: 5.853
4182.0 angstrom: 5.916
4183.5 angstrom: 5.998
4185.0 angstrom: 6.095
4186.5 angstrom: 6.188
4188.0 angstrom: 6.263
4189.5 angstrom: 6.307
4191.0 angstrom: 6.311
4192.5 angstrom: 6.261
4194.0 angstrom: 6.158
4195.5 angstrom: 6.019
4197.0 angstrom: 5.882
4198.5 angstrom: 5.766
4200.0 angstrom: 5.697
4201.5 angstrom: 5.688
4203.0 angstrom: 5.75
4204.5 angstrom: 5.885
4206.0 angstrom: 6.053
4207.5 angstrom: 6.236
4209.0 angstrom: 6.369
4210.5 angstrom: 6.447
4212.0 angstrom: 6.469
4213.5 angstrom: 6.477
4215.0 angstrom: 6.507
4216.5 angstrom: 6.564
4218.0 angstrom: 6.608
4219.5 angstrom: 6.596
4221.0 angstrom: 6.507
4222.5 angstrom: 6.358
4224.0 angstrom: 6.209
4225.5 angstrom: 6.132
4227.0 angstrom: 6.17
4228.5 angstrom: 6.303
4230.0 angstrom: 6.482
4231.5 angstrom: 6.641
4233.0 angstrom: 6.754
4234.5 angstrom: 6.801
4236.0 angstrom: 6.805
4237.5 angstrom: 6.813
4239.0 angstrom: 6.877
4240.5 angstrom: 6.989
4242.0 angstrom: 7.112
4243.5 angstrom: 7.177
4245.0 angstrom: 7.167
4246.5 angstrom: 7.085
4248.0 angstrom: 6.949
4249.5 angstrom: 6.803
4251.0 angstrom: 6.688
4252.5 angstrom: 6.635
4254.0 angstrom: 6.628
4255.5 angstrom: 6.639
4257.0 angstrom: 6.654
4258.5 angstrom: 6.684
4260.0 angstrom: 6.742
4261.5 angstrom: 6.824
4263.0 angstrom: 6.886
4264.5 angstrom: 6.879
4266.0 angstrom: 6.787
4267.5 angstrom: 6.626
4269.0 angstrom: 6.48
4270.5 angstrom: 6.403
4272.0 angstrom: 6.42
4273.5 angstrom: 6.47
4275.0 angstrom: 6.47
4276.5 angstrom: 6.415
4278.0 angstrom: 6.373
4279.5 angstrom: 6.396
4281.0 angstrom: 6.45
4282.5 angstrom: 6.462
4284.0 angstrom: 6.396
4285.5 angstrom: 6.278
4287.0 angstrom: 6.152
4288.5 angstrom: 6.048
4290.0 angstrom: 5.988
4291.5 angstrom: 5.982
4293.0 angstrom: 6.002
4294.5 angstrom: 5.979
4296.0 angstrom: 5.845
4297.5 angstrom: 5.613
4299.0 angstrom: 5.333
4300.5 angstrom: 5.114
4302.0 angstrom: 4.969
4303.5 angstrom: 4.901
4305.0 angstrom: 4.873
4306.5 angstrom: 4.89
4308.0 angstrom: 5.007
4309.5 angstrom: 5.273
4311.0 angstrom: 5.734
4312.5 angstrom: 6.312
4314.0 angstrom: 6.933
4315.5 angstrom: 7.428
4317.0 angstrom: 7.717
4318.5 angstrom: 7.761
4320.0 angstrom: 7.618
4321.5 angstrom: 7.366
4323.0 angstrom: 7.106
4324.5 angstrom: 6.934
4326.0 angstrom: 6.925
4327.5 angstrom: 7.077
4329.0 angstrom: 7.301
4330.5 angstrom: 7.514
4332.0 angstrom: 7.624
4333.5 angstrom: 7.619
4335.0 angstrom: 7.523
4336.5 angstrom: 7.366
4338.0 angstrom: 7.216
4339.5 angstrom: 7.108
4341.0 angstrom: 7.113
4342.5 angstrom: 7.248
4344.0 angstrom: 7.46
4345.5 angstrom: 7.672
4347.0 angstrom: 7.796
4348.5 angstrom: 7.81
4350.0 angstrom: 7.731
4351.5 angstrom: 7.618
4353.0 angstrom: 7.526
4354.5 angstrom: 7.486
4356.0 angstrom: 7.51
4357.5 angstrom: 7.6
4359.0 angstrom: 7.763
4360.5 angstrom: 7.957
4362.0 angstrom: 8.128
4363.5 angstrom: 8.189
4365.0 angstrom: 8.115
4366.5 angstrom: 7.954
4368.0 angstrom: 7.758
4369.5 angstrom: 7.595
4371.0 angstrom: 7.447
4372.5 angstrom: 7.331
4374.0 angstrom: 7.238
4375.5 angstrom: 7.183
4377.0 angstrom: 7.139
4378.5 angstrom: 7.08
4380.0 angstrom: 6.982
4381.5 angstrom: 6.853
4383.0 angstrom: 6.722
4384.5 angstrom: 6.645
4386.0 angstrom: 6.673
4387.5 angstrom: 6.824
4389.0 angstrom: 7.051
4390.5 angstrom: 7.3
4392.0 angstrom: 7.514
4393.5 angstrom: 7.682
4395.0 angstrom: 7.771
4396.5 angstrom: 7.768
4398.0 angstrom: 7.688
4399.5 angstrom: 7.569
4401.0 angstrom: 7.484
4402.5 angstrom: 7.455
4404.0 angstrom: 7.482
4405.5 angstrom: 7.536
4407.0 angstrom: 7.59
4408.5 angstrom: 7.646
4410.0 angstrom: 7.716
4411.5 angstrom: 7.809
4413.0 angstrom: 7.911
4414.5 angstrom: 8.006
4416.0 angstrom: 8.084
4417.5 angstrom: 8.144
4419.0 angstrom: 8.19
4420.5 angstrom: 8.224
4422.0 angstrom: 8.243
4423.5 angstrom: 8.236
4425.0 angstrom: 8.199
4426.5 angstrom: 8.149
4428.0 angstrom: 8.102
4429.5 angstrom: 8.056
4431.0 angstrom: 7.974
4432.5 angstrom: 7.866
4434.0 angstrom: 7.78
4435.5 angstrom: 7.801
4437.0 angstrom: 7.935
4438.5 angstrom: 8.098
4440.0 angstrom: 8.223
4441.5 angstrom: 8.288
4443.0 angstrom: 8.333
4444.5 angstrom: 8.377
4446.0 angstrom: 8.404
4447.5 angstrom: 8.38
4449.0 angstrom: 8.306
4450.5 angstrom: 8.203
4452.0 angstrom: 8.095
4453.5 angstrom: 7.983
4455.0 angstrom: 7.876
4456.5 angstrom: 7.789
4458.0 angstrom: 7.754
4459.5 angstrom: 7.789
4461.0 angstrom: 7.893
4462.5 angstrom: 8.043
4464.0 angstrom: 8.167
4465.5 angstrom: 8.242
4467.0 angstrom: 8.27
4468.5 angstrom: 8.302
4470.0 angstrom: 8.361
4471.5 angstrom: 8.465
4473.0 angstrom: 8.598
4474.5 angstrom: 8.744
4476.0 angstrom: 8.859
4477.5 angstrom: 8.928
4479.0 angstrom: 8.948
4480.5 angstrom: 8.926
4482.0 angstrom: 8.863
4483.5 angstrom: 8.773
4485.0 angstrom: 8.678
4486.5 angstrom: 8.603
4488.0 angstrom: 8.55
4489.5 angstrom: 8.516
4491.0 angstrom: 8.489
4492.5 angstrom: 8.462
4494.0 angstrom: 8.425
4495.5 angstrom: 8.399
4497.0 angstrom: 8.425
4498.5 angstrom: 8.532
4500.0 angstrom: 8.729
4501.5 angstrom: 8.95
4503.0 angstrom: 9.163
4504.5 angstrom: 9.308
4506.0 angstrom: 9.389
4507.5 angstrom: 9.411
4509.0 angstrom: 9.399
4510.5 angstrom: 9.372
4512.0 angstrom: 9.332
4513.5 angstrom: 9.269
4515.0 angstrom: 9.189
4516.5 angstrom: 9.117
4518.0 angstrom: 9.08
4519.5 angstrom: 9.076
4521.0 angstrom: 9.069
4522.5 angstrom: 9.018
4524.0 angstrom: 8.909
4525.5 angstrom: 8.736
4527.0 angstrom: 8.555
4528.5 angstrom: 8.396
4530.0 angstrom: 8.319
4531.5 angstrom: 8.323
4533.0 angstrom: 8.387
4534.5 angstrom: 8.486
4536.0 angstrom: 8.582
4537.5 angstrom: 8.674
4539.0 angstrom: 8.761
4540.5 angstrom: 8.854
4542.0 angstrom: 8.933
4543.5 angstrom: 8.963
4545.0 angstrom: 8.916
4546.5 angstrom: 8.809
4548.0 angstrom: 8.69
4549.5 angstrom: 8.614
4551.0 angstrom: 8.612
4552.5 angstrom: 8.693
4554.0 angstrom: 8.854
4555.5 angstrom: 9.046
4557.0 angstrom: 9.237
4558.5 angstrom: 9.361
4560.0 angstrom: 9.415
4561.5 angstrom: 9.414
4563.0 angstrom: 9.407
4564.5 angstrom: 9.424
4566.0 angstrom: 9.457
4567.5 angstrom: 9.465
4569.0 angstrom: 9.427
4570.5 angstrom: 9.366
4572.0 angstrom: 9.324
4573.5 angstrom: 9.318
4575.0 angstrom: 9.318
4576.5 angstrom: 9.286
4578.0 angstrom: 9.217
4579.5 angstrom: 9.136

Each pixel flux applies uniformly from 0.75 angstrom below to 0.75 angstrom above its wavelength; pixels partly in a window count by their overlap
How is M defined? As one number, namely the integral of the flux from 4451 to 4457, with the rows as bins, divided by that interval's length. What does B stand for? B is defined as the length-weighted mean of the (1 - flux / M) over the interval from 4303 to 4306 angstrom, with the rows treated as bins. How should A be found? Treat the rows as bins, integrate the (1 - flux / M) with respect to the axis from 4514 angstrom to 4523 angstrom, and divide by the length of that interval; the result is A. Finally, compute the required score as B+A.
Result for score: 0.24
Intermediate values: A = -0.14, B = 0.4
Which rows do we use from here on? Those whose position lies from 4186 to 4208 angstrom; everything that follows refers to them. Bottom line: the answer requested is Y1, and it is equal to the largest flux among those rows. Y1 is 6.311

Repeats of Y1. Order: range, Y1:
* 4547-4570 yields 9.465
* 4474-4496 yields 8.948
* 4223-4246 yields 7.177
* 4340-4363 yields 8.128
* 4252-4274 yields 6.886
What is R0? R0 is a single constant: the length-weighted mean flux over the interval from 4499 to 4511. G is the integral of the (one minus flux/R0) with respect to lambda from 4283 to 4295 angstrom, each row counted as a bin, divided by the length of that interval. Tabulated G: 0.34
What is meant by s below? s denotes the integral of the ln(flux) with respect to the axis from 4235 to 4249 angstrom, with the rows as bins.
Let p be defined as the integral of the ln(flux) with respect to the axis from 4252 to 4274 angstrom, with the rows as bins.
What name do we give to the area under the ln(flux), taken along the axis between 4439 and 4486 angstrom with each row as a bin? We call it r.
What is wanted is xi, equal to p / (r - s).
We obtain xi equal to 0.6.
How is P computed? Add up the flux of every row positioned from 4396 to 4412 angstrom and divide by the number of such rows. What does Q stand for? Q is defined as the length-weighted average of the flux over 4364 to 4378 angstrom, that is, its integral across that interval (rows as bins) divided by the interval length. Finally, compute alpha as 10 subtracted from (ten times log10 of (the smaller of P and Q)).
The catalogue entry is -1.23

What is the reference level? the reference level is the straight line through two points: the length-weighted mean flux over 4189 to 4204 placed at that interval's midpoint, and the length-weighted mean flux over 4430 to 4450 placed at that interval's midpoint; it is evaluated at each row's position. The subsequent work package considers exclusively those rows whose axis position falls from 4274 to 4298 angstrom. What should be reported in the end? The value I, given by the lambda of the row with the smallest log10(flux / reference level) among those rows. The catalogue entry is 4297.5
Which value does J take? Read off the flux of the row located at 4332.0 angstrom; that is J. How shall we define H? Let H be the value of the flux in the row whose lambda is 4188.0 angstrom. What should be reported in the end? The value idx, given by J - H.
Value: 1.4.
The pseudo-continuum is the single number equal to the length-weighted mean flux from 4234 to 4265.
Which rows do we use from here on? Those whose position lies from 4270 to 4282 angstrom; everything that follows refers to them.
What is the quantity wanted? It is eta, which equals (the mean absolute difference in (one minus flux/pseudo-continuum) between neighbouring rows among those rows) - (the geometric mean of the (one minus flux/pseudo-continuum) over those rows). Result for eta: -0.06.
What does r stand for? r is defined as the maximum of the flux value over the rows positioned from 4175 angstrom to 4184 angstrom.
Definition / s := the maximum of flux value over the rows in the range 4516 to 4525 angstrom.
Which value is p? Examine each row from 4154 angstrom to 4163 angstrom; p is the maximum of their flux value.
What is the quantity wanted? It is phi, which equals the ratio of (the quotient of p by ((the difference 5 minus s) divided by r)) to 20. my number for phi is -0.4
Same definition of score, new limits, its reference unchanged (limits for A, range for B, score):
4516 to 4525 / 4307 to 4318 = 0.07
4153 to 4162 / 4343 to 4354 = 0.30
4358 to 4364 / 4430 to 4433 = 0.00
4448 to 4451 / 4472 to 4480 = -0.15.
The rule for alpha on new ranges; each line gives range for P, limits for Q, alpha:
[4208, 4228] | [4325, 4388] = -1.93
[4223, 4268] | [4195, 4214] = -2.18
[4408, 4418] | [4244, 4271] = -1.70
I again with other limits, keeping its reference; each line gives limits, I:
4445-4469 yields 4458.0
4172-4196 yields 4177.5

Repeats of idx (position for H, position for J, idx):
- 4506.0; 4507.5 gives 0.0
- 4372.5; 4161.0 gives -1.3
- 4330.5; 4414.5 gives 0.5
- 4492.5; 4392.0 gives -0.9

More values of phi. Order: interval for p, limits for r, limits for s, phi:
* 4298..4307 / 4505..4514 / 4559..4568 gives -0.6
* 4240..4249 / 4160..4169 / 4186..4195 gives -1.7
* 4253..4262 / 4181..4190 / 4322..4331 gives -0.9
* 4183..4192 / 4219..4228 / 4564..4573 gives -0.5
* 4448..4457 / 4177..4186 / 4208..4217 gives -1.6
